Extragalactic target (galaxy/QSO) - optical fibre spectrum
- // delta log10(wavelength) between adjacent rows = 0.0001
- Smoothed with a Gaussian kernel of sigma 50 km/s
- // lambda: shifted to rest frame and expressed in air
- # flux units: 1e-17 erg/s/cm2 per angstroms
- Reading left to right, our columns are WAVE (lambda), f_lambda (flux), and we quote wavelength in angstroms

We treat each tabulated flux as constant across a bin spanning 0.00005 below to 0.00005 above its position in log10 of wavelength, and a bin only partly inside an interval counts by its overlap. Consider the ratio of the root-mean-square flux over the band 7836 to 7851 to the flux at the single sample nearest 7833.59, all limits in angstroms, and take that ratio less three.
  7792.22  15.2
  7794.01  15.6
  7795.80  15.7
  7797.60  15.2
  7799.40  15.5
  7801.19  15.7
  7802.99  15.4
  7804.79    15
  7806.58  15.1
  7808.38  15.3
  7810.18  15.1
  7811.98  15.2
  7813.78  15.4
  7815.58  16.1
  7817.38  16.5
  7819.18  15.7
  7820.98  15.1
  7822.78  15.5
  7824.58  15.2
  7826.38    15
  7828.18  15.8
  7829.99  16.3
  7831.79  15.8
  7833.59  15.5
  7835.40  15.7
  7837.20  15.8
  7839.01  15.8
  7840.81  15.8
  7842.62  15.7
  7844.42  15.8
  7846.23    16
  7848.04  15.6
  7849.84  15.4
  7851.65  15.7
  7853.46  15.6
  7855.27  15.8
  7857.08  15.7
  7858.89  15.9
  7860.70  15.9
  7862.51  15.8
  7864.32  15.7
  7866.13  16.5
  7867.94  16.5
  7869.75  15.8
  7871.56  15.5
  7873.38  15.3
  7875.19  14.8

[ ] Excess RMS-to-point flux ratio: -1.98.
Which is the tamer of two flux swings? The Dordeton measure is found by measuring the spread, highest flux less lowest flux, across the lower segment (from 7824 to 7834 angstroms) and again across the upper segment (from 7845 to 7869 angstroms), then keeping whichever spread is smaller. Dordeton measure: 1.10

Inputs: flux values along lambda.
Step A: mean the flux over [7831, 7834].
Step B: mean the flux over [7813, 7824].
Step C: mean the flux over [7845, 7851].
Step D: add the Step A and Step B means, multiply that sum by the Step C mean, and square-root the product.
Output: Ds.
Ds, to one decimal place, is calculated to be 22.2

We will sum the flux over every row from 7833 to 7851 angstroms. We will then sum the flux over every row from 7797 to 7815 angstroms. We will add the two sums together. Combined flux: 310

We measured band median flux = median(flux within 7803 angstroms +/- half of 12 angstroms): 15.3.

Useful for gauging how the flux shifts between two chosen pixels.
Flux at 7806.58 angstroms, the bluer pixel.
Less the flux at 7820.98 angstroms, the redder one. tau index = 0.0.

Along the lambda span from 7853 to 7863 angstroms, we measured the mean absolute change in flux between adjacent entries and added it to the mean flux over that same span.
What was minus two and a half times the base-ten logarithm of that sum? -3.00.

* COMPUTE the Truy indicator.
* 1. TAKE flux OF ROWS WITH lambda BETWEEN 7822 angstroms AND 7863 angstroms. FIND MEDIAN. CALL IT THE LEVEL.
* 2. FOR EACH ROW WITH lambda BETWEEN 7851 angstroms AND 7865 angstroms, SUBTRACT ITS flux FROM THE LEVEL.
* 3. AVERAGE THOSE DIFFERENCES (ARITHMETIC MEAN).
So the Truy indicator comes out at 0.04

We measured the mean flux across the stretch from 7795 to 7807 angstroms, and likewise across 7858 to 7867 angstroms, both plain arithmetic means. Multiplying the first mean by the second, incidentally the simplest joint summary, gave 245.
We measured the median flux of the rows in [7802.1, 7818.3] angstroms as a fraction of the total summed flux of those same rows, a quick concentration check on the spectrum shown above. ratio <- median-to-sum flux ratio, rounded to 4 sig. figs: 0.1100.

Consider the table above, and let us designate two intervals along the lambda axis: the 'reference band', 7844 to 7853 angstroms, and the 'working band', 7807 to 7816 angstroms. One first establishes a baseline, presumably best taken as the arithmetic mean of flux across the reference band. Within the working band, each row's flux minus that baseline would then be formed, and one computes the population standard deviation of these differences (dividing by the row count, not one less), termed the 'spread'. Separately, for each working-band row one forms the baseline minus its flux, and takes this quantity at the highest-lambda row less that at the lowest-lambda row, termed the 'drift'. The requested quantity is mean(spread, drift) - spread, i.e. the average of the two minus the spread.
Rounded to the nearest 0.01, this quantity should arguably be -0.58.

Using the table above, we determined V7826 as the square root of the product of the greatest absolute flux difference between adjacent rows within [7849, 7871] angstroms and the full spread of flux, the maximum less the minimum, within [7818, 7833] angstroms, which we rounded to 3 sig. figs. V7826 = 1.02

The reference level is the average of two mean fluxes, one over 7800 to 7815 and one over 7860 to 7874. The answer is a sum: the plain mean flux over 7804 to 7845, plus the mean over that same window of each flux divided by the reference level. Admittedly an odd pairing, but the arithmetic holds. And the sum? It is 16.6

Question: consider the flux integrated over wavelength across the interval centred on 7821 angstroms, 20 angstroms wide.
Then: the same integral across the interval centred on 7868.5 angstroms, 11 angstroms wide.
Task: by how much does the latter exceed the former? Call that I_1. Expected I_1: -137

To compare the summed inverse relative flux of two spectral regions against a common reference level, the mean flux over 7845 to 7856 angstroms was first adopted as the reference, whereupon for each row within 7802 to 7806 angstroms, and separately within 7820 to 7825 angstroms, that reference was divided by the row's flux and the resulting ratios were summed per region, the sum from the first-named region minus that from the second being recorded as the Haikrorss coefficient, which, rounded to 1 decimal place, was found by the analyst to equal -1.0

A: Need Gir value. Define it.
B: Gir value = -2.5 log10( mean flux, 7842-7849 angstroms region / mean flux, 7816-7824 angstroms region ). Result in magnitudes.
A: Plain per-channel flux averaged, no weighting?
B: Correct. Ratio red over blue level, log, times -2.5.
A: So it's -0.005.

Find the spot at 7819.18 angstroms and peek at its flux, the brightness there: 15.7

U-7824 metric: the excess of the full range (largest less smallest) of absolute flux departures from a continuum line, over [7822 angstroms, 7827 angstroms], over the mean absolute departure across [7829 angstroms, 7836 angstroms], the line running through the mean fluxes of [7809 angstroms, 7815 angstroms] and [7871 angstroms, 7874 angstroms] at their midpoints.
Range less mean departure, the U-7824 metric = -0.33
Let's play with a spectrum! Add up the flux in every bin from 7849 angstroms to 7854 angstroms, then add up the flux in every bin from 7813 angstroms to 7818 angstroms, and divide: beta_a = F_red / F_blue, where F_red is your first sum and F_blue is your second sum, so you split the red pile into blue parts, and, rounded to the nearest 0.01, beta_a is 0.97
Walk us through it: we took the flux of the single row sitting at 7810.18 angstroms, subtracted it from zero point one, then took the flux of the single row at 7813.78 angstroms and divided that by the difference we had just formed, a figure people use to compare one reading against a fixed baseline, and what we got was -1.03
